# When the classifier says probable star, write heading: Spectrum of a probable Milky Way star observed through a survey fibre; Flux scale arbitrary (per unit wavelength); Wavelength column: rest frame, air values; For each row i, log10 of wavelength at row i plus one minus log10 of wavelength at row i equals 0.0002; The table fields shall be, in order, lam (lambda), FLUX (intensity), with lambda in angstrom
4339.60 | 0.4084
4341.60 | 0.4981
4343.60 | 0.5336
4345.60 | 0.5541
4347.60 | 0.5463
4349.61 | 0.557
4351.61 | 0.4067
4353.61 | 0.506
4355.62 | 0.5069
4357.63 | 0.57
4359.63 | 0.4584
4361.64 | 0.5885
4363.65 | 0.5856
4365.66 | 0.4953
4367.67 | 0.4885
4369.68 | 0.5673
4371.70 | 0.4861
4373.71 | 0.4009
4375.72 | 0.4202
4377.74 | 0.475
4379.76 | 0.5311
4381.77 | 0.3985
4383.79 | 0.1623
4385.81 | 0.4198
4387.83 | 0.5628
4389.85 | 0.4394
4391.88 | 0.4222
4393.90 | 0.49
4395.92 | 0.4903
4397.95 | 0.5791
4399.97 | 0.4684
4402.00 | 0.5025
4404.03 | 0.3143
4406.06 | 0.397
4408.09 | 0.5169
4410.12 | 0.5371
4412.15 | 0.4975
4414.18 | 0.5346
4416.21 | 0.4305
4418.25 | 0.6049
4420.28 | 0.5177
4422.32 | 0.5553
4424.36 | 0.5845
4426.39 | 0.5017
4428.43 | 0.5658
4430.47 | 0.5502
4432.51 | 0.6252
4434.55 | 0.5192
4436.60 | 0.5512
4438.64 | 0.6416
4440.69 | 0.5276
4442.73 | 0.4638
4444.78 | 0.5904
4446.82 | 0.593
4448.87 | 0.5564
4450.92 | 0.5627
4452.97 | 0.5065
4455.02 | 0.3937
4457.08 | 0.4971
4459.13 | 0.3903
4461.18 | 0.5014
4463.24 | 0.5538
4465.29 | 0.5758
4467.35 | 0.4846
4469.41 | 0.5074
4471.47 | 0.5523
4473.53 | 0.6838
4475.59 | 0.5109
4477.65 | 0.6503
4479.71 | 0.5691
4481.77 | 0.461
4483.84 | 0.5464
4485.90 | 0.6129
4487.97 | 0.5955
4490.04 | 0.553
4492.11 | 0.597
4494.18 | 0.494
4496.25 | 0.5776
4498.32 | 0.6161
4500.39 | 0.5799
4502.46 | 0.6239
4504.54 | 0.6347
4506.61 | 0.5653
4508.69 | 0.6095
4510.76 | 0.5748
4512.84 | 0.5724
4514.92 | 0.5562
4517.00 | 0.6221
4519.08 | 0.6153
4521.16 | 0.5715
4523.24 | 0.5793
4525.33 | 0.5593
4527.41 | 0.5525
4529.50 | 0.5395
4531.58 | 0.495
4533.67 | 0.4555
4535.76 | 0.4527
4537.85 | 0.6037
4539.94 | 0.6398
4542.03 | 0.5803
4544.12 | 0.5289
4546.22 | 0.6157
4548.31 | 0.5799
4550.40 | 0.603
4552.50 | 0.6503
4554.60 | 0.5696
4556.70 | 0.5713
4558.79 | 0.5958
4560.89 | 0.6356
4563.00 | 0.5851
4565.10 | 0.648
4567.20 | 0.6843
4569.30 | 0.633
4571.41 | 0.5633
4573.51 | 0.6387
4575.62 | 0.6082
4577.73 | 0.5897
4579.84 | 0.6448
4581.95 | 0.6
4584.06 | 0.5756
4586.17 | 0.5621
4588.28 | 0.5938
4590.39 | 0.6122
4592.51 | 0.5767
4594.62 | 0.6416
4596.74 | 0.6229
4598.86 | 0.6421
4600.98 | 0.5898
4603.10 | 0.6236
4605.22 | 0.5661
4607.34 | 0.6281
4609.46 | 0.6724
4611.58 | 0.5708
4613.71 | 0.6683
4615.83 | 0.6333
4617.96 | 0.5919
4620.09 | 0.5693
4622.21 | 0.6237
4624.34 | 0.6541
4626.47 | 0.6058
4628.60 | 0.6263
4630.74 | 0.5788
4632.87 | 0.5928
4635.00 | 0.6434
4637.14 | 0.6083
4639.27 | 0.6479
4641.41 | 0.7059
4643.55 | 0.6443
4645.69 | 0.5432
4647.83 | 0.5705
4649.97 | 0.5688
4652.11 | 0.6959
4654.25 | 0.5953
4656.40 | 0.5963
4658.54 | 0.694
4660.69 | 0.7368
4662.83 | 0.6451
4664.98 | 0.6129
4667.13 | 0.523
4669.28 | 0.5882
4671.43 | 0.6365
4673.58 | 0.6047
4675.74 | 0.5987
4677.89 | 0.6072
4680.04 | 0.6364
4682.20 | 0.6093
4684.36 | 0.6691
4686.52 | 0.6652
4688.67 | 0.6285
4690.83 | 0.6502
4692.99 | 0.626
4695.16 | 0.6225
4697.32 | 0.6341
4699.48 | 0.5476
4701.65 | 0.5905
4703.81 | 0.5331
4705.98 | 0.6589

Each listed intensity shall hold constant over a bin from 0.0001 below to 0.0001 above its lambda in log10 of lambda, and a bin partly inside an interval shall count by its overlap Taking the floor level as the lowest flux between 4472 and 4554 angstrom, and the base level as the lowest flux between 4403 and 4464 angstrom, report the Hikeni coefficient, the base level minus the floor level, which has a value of -0.14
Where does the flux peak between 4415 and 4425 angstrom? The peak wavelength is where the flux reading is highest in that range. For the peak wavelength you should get 4418.25 angstrom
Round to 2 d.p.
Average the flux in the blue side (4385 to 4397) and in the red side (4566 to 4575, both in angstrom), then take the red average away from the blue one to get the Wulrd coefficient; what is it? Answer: -0.16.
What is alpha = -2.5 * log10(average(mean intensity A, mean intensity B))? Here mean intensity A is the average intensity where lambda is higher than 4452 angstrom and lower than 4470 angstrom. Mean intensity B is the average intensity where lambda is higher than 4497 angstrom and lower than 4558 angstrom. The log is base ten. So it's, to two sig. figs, 0.68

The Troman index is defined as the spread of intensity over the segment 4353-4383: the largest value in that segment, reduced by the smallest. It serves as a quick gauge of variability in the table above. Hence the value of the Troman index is 0.19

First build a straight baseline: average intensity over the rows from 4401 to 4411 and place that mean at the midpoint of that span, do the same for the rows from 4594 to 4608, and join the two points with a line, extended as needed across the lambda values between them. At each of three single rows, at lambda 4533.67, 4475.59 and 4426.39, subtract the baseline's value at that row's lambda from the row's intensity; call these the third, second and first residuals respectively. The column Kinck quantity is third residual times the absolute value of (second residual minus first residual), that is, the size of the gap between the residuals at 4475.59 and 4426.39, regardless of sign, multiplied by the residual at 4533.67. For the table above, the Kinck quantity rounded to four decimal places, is -0.0033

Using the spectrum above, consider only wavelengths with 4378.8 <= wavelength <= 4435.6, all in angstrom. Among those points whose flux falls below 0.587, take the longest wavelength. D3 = 4434.55 angstrom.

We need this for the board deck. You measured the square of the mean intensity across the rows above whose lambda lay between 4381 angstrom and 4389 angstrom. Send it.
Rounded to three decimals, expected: 0.149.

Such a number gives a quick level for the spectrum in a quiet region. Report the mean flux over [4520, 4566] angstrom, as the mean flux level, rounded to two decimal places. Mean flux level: 0.57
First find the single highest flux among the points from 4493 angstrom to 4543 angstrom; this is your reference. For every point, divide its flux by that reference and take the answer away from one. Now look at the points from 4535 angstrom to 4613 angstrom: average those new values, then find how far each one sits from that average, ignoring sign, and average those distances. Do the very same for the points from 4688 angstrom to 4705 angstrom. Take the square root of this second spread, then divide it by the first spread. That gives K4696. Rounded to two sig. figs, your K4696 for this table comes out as 4.7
